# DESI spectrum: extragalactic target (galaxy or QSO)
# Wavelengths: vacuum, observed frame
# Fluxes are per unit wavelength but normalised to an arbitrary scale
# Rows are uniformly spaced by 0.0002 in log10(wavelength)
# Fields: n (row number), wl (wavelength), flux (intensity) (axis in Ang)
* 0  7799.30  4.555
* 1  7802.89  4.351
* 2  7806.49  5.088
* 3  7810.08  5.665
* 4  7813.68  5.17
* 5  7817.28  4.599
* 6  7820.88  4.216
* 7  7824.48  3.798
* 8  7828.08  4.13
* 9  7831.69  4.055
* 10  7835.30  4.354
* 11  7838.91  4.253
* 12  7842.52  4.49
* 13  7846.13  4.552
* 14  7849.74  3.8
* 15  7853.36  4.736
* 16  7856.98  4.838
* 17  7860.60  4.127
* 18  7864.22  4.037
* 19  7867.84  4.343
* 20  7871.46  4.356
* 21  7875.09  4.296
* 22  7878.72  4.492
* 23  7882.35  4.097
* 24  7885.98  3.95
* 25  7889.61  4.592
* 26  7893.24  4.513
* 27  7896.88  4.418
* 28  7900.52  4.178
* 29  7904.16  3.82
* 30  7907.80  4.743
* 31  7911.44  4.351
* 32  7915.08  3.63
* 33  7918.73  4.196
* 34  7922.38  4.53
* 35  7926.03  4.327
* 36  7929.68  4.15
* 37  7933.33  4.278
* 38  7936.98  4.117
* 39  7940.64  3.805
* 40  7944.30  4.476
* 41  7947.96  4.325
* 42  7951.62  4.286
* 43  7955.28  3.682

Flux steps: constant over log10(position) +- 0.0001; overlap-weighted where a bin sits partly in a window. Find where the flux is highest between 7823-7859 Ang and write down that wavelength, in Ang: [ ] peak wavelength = 7856.98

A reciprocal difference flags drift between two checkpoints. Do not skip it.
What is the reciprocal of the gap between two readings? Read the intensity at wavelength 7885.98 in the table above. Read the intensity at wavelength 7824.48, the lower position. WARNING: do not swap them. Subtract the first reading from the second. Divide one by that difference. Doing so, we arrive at -7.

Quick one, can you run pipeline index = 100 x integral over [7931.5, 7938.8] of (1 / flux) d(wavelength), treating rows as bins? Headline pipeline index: 174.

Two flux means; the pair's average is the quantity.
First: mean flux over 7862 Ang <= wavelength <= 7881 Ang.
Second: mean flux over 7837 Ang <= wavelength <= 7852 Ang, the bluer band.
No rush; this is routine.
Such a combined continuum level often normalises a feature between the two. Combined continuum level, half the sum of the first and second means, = 4.29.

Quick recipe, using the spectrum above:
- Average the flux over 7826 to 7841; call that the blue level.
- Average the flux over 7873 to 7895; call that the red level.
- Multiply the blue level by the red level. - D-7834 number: 18.1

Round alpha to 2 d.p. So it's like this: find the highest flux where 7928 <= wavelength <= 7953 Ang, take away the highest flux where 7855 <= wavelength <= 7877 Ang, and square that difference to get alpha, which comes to 0.13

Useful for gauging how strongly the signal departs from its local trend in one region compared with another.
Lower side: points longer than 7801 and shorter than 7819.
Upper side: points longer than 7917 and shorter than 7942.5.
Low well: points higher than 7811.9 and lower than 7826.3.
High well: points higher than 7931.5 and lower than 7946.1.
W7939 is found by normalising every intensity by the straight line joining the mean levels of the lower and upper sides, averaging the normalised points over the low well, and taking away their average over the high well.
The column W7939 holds -0.10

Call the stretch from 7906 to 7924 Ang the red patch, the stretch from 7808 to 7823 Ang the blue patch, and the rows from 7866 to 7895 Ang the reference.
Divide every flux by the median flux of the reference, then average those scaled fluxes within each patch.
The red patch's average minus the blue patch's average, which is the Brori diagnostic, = -0.14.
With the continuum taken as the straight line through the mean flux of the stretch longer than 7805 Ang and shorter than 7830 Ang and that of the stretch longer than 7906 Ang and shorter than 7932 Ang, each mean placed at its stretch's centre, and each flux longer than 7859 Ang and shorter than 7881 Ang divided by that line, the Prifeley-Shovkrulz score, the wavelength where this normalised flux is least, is 7864.22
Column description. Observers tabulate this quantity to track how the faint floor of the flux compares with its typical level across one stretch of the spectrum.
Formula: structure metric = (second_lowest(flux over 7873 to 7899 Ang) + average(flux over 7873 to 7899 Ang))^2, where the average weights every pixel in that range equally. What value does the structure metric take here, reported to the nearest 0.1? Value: 71.1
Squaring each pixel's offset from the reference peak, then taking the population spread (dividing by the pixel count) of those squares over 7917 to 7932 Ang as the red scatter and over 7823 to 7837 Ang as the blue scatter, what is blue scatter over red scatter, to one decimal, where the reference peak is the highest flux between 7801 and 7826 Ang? 1.6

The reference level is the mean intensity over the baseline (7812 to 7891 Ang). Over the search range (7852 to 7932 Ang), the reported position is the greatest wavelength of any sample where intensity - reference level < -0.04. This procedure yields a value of 7929.68 Ang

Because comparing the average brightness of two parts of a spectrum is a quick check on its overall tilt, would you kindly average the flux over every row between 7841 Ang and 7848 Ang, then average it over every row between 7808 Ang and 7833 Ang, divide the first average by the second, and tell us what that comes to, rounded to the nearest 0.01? 1.00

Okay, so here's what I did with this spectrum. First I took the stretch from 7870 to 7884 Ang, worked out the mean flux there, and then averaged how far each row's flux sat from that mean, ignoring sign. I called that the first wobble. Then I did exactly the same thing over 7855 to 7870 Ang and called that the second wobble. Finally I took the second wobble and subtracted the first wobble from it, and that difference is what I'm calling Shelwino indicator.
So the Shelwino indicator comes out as 0.14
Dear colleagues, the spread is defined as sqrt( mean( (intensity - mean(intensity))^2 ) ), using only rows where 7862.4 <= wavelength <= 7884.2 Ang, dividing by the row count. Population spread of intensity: 0.16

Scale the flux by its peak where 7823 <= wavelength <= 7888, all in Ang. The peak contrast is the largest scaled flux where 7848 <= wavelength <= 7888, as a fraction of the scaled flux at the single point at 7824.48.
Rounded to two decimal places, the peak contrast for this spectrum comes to 1.27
